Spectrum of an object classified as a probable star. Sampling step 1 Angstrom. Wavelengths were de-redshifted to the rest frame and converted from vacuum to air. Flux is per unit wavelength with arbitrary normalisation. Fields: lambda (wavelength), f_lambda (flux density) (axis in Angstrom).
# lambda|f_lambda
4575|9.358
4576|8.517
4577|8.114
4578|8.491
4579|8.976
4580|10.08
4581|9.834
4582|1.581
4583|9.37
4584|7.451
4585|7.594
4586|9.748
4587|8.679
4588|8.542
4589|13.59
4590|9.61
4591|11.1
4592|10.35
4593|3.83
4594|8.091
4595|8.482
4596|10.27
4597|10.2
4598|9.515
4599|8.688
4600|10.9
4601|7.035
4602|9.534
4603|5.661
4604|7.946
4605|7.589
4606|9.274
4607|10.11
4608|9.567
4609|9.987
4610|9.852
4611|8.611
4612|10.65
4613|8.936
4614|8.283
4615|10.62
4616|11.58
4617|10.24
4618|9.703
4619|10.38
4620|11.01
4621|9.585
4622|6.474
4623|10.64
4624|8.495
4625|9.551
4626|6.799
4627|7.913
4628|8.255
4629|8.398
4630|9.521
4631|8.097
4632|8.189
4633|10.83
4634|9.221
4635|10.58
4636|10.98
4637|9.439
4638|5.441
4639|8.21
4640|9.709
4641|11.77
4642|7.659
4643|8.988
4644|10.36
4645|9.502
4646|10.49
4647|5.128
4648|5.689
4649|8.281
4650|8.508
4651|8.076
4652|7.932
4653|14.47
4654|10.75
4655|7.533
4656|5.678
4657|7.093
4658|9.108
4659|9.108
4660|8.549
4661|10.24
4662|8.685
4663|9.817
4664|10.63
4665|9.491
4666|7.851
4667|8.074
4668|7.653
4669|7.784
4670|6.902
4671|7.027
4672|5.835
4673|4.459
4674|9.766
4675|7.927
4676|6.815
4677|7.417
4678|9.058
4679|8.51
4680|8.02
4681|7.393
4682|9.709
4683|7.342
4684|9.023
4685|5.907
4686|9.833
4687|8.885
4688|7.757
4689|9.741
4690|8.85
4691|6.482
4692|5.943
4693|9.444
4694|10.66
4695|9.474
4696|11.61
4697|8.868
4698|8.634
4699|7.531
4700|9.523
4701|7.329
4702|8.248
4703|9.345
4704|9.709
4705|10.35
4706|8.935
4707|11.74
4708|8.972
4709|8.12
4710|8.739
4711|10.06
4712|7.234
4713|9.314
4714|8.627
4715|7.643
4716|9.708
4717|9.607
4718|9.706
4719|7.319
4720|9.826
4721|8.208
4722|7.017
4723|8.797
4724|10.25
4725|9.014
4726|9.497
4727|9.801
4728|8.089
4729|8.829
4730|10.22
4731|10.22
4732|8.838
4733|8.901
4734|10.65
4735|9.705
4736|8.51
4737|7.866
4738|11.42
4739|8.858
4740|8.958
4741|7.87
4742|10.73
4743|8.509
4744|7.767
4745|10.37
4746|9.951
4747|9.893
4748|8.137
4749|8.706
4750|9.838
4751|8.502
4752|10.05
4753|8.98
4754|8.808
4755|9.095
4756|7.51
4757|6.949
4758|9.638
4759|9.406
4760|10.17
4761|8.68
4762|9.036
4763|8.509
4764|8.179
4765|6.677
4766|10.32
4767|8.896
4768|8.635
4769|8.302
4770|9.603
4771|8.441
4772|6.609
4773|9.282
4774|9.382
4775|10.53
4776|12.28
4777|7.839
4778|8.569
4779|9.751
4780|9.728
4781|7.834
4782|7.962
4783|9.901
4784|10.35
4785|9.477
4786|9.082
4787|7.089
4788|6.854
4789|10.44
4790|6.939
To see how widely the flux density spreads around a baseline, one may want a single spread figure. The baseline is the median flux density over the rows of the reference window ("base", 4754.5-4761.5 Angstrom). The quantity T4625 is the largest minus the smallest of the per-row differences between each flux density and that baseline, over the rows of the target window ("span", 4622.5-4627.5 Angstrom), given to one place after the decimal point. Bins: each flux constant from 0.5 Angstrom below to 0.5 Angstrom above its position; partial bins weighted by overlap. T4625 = 3.8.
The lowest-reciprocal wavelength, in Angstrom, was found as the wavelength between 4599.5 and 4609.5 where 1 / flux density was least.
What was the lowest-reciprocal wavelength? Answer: 4600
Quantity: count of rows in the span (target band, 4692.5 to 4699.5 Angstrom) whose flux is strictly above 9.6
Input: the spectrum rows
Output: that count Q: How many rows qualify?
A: 2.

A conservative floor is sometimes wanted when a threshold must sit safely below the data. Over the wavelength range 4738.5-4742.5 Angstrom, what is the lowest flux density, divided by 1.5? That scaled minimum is 5.25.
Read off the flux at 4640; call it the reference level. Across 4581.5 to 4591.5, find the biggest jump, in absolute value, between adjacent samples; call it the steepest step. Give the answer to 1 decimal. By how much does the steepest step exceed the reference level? -1.9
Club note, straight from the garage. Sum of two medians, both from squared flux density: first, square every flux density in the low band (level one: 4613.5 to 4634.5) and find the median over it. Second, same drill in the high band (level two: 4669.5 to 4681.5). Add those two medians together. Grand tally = 145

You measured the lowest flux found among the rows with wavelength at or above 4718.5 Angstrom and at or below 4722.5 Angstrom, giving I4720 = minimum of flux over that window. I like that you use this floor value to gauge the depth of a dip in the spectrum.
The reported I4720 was 7.017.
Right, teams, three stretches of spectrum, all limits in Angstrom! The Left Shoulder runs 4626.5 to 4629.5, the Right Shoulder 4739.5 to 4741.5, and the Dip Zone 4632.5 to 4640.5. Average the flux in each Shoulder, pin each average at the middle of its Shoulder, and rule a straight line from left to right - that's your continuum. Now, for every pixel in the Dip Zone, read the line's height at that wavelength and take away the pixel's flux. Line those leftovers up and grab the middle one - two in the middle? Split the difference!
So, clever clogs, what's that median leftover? -1.4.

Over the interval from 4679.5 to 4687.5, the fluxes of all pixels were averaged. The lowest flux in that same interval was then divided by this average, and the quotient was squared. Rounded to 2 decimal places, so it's 0.51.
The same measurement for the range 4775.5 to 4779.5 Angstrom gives 0.67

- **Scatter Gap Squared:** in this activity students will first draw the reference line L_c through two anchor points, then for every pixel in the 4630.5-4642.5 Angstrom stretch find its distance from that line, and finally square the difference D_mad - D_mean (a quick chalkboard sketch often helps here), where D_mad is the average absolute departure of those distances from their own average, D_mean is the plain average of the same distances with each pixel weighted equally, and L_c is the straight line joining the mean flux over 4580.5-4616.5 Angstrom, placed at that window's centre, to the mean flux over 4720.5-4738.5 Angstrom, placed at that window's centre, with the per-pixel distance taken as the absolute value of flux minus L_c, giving 0.4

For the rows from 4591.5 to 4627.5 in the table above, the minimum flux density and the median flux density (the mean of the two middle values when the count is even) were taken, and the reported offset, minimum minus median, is -5.7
